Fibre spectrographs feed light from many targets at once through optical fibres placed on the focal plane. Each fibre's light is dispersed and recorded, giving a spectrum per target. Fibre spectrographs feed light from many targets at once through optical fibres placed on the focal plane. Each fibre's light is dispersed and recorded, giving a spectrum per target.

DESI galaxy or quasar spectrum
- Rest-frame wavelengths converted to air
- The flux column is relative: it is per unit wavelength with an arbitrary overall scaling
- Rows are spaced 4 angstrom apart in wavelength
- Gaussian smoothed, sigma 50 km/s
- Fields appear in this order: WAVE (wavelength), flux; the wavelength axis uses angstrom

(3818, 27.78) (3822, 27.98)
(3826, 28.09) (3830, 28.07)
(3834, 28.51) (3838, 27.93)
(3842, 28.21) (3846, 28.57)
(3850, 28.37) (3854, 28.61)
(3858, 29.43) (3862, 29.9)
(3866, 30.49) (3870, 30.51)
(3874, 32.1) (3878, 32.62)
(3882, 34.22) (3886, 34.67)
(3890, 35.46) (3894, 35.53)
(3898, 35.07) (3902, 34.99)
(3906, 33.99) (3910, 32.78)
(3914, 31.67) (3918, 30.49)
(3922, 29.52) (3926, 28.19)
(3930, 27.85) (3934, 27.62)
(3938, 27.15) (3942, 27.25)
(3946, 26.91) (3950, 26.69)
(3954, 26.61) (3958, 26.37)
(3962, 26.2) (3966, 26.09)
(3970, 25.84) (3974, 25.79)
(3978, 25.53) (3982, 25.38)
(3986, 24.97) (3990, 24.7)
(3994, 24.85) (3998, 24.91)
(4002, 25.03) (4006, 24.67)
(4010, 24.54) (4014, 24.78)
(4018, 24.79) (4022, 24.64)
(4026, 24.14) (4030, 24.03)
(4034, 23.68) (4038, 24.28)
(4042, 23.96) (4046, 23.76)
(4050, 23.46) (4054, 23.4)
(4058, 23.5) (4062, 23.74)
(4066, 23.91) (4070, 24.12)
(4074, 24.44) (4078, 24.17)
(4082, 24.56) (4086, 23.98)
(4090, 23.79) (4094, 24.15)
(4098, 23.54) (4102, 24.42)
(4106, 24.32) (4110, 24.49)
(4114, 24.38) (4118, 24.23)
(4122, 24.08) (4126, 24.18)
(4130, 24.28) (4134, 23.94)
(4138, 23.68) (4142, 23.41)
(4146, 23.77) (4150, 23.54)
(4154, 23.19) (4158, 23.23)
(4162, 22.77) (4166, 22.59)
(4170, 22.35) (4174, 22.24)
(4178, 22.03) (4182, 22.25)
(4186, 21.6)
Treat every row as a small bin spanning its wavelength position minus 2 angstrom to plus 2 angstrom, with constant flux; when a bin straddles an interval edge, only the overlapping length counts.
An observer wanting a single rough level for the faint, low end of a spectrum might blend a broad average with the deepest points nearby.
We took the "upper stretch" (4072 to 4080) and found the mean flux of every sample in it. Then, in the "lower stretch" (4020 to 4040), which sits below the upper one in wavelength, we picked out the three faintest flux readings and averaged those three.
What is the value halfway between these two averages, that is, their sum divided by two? 24.1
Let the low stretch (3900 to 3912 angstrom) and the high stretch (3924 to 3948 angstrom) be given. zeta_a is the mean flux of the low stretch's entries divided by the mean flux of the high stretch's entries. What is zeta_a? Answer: 1.234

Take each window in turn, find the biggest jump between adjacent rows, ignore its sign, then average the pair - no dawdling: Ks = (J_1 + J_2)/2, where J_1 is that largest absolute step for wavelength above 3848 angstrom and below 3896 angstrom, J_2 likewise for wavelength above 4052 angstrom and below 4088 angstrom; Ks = 1.09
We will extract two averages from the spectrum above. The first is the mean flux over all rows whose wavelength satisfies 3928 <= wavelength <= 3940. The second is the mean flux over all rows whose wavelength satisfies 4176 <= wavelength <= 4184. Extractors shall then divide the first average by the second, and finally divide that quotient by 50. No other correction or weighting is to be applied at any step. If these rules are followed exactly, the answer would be 0.0249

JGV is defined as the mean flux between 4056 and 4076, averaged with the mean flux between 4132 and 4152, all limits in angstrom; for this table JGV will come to 23.8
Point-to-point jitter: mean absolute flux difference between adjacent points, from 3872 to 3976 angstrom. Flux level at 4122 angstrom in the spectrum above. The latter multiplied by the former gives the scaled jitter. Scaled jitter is 13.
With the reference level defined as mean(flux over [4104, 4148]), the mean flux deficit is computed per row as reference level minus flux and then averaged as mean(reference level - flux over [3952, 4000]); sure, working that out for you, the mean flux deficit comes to -1.5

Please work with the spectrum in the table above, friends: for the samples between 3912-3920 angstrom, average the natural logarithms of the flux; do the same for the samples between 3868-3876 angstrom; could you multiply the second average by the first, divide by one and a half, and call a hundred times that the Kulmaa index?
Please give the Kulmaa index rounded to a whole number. 789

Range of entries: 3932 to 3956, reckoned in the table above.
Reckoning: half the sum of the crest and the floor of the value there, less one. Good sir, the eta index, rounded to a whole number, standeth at 26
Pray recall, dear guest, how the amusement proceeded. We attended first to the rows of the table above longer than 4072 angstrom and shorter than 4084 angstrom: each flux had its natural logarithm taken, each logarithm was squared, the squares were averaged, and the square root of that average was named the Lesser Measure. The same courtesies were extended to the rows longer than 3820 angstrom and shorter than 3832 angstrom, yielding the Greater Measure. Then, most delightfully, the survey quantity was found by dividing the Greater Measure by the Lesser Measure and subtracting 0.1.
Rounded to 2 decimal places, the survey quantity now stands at 0.94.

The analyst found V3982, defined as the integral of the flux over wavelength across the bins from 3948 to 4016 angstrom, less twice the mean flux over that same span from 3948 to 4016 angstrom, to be 1681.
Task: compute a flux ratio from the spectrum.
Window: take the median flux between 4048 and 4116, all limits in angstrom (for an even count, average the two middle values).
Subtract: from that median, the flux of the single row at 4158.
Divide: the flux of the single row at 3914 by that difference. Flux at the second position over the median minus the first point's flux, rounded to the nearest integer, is 36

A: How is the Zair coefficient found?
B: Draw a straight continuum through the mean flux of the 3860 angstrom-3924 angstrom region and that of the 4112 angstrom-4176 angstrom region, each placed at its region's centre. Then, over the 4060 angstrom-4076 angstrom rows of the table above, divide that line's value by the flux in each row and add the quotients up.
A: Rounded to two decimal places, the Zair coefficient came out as 4.37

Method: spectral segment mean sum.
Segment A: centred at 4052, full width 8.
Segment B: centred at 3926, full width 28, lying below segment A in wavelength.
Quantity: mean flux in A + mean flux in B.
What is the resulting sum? 52.4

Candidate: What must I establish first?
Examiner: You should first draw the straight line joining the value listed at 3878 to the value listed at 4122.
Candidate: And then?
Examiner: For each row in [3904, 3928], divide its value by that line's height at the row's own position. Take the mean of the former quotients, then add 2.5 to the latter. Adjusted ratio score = 3.49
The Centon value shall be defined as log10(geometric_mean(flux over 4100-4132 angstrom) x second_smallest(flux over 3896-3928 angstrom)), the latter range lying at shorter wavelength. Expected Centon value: 2.86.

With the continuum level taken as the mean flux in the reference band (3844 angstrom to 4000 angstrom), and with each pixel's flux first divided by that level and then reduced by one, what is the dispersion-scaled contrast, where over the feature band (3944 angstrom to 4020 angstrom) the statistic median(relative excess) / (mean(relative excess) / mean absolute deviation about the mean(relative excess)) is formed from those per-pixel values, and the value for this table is 0.024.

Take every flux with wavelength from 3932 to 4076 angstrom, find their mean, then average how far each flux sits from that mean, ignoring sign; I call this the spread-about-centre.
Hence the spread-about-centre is 1.0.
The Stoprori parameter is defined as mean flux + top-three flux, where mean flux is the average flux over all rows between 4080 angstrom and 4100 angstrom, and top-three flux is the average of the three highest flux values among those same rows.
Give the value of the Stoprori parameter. 48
